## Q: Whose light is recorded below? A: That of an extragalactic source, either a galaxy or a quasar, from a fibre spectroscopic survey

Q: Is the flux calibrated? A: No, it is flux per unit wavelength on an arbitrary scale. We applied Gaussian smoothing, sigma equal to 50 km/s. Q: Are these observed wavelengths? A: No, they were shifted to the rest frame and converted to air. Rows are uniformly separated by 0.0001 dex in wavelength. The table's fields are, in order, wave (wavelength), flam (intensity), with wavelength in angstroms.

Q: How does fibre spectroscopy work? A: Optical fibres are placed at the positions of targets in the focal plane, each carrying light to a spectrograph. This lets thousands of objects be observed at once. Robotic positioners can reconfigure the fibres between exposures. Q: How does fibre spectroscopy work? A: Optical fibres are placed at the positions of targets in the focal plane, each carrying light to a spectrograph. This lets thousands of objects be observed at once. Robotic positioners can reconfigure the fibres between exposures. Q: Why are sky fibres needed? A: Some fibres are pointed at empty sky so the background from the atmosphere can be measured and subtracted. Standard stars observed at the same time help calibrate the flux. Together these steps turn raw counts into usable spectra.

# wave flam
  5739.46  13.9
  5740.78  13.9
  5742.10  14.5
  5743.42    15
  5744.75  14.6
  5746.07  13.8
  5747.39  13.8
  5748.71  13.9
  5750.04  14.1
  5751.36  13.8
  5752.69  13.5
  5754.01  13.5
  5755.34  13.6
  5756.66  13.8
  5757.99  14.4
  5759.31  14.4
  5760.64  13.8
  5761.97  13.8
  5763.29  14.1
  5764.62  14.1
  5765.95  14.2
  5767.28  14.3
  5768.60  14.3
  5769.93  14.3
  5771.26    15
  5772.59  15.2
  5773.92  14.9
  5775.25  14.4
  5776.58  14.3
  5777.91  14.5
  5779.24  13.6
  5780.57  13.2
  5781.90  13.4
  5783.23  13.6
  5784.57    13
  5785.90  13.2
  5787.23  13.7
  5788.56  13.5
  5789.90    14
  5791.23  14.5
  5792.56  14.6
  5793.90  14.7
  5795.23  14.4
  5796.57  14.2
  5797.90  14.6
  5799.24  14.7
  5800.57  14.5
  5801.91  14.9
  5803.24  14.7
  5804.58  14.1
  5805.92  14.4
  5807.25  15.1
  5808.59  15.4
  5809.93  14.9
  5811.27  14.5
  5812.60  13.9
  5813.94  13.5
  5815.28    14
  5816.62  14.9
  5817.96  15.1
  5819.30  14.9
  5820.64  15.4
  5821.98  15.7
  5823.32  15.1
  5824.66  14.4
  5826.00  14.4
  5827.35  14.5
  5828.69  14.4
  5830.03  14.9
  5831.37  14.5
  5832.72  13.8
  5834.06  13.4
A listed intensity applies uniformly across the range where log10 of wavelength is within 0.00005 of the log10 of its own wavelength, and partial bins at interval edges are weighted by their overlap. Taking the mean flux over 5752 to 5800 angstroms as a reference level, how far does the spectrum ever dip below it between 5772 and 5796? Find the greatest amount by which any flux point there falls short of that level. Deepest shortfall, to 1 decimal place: 1.1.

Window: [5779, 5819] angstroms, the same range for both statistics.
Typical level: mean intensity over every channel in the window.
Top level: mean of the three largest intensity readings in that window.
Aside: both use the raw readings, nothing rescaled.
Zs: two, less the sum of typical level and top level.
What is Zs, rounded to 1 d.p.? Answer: -27.4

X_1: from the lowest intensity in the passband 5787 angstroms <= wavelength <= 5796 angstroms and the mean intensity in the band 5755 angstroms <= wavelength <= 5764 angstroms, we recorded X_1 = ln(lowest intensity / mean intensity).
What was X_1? -0.04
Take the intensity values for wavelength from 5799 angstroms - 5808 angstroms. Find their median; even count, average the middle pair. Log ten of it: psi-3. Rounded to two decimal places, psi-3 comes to 1.17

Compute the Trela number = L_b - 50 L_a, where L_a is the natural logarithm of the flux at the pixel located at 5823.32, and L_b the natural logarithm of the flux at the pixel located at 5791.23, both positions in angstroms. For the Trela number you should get -133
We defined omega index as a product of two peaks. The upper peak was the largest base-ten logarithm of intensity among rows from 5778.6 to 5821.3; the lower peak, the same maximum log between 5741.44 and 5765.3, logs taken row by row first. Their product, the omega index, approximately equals 1.397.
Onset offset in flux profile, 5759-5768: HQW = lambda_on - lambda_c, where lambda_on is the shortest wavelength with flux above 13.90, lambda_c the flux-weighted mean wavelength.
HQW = -4.0 angstroms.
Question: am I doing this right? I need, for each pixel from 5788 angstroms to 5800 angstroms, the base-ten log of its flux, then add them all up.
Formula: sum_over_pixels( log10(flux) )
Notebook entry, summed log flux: 10.4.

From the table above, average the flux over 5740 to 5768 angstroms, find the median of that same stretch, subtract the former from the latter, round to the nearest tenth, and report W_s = -0.1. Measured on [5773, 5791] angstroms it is -0.2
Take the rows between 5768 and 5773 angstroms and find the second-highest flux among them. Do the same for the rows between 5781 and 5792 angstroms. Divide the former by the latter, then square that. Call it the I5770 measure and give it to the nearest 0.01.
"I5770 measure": 1.15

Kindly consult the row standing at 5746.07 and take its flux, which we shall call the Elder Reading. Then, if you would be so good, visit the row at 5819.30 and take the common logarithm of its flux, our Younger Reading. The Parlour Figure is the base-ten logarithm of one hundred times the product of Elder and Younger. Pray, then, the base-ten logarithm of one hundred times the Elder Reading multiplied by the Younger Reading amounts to 3.21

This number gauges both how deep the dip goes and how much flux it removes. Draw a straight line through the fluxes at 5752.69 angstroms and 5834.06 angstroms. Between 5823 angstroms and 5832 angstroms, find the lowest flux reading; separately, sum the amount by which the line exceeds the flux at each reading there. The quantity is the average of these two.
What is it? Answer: 3.0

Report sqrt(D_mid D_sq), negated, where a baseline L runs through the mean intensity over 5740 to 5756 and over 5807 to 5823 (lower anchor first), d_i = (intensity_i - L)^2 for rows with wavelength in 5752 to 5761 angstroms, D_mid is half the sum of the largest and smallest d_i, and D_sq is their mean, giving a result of -0.19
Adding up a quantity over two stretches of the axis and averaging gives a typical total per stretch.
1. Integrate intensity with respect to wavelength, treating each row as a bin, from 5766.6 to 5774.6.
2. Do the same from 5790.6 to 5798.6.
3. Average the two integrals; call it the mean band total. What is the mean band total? 117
